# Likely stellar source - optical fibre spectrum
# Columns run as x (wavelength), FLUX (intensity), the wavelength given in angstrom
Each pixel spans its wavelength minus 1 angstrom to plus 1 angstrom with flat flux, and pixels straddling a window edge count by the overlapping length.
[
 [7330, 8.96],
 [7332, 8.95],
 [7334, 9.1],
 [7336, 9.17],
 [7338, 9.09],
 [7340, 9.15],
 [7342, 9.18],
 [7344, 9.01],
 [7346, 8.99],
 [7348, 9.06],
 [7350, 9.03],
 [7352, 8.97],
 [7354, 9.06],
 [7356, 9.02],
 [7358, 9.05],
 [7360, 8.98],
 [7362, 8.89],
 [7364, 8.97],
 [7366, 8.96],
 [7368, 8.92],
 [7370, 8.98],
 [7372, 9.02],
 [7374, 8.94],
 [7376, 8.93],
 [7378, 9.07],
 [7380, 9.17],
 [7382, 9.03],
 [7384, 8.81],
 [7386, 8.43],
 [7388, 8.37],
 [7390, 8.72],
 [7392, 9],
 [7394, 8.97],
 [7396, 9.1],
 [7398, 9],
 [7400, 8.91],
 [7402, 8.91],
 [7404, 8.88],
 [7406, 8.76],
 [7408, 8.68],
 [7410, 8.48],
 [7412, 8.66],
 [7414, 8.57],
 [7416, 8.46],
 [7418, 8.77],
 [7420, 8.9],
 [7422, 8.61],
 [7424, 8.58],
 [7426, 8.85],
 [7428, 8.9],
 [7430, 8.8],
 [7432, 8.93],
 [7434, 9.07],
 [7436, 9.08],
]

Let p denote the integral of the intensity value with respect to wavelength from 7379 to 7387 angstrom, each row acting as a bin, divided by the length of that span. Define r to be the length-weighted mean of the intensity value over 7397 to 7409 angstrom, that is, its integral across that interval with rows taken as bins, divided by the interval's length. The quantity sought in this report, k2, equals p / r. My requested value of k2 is 1.00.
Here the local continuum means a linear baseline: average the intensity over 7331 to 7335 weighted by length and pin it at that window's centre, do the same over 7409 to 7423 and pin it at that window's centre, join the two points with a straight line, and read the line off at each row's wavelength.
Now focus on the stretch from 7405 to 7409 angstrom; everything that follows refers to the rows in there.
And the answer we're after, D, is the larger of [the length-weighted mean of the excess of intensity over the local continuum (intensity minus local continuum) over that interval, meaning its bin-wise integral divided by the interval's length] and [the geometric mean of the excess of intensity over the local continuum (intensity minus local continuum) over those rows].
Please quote 0.04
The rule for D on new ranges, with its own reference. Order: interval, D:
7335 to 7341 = 0.14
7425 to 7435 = 0.34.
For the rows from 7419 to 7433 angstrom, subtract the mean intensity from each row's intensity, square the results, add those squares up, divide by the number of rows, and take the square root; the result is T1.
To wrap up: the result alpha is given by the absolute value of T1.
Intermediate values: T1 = 0.13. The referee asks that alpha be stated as 0.13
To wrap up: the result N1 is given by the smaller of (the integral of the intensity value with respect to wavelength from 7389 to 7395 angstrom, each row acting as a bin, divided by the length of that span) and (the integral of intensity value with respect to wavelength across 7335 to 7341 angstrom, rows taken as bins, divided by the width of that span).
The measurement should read 8.90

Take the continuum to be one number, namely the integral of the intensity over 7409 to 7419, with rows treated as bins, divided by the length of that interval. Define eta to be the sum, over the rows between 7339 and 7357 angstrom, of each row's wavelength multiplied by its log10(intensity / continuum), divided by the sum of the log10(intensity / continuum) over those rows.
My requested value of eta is 7347.6 angstrom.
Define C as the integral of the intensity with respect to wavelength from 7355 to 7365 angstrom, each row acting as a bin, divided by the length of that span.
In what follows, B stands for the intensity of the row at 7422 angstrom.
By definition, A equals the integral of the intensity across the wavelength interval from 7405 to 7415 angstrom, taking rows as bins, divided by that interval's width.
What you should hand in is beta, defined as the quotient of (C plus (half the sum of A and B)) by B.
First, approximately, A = 8.630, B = 8.61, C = 8.98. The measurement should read 2.04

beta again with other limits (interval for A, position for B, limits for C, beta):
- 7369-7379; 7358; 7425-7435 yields 1.98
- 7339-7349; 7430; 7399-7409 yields 2.02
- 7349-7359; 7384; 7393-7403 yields 2.03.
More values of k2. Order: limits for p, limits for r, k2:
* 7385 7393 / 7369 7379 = 0.96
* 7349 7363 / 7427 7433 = 1.01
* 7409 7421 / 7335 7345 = 0.95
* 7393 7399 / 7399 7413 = 1.03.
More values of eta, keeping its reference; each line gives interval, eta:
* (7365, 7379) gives 7372.2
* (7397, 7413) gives 7401.6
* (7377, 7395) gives 7384.3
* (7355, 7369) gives 7361.6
